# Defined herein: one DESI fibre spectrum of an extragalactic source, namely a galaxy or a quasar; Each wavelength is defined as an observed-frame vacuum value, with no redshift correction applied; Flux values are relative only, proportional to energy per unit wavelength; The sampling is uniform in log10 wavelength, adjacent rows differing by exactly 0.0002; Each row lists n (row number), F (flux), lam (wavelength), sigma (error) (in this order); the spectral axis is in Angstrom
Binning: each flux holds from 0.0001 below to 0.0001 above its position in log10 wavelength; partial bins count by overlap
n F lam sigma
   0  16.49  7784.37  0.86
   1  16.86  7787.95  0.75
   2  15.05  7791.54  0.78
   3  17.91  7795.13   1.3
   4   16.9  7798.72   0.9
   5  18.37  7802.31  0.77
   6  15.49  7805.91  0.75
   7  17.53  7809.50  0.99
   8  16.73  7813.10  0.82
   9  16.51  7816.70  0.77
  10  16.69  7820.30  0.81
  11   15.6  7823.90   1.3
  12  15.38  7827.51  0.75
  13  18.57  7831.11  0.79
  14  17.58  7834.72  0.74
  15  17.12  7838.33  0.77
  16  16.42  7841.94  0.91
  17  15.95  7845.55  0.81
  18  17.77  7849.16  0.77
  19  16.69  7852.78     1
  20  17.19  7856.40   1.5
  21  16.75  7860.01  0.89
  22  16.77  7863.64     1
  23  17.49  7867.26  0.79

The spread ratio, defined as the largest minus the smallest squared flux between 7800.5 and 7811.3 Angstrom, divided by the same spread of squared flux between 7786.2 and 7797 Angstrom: 1.0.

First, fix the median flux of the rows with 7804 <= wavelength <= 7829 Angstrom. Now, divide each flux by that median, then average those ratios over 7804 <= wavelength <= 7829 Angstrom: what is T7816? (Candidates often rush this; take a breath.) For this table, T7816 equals 0.99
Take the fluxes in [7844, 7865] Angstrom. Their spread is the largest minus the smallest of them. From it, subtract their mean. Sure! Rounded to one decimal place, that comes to -15.0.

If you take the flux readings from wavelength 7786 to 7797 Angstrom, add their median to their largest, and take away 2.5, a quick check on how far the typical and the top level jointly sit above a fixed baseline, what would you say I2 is 32.3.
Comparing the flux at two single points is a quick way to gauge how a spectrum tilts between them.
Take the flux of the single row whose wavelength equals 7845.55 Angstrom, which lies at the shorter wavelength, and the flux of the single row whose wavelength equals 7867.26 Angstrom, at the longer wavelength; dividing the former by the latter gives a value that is 0.91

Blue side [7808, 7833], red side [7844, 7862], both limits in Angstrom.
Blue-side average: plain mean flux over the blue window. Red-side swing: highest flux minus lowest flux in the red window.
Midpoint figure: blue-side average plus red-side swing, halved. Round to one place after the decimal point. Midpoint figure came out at 9.3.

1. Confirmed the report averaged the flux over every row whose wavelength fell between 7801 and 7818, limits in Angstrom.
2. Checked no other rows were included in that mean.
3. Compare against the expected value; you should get 16.9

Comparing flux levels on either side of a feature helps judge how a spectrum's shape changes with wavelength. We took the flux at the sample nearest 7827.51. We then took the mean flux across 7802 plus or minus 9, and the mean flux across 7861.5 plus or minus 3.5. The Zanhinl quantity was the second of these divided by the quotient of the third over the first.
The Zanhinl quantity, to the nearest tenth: 15.8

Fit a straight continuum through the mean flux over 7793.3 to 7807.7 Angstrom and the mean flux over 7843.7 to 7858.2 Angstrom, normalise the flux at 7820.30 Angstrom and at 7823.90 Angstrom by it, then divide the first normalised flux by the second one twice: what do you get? 1.17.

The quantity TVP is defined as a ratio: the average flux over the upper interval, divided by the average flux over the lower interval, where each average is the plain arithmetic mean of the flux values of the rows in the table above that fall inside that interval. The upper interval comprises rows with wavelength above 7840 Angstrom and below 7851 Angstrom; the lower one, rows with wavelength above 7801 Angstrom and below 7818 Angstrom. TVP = 0.99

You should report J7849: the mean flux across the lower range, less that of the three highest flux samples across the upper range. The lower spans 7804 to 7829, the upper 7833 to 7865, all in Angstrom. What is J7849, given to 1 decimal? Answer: -1.2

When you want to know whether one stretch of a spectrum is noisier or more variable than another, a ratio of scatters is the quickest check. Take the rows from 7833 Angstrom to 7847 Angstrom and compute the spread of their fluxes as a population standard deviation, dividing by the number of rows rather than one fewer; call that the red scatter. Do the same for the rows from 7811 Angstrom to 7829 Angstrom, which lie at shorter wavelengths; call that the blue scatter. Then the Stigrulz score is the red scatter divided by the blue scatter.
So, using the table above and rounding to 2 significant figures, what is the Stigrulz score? 1.1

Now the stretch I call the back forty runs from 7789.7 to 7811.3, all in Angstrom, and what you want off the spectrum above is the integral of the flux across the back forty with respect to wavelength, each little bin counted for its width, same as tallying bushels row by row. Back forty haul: 364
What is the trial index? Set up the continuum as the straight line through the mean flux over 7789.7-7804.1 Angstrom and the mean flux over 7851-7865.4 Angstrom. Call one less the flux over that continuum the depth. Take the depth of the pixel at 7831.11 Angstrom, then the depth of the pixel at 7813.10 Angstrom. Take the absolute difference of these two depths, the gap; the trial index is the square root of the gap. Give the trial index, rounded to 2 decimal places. 0.33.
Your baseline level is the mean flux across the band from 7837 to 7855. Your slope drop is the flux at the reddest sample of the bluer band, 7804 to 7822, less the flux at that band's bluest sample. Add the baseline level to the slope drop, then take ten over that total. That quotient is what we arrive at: 0.556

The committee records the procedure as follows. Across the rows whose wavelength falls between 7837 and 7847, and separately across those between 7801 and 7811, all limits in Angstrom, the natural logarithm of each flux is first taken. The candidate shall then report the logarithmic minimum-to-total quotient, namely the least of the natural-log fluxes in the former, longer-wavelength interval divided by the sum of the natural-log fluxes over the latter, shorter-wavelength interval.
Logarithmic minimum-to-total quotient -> 0.325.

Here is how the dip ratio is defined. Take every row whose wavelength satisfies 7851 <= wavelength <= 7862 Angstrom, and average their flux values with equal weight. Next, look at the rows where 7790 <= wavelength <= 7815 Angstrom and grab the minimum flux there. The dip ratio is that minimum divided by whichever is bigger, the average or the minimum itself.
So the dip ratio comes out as 0.89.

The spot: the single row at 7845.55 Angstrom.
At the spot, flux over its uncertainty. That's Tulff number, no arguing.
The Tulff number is 19.7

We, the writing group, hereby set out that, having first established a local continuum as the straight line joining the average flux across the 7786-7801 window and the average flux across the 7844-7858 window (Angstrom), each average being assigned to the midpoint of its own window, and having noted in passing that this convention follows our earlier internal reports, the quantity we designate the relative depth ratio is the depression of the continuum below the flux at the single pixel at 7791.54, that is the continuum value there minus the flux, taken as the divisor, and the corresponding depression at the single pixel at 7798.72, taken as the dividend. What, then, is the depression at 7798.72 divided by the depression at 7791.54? -0.1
